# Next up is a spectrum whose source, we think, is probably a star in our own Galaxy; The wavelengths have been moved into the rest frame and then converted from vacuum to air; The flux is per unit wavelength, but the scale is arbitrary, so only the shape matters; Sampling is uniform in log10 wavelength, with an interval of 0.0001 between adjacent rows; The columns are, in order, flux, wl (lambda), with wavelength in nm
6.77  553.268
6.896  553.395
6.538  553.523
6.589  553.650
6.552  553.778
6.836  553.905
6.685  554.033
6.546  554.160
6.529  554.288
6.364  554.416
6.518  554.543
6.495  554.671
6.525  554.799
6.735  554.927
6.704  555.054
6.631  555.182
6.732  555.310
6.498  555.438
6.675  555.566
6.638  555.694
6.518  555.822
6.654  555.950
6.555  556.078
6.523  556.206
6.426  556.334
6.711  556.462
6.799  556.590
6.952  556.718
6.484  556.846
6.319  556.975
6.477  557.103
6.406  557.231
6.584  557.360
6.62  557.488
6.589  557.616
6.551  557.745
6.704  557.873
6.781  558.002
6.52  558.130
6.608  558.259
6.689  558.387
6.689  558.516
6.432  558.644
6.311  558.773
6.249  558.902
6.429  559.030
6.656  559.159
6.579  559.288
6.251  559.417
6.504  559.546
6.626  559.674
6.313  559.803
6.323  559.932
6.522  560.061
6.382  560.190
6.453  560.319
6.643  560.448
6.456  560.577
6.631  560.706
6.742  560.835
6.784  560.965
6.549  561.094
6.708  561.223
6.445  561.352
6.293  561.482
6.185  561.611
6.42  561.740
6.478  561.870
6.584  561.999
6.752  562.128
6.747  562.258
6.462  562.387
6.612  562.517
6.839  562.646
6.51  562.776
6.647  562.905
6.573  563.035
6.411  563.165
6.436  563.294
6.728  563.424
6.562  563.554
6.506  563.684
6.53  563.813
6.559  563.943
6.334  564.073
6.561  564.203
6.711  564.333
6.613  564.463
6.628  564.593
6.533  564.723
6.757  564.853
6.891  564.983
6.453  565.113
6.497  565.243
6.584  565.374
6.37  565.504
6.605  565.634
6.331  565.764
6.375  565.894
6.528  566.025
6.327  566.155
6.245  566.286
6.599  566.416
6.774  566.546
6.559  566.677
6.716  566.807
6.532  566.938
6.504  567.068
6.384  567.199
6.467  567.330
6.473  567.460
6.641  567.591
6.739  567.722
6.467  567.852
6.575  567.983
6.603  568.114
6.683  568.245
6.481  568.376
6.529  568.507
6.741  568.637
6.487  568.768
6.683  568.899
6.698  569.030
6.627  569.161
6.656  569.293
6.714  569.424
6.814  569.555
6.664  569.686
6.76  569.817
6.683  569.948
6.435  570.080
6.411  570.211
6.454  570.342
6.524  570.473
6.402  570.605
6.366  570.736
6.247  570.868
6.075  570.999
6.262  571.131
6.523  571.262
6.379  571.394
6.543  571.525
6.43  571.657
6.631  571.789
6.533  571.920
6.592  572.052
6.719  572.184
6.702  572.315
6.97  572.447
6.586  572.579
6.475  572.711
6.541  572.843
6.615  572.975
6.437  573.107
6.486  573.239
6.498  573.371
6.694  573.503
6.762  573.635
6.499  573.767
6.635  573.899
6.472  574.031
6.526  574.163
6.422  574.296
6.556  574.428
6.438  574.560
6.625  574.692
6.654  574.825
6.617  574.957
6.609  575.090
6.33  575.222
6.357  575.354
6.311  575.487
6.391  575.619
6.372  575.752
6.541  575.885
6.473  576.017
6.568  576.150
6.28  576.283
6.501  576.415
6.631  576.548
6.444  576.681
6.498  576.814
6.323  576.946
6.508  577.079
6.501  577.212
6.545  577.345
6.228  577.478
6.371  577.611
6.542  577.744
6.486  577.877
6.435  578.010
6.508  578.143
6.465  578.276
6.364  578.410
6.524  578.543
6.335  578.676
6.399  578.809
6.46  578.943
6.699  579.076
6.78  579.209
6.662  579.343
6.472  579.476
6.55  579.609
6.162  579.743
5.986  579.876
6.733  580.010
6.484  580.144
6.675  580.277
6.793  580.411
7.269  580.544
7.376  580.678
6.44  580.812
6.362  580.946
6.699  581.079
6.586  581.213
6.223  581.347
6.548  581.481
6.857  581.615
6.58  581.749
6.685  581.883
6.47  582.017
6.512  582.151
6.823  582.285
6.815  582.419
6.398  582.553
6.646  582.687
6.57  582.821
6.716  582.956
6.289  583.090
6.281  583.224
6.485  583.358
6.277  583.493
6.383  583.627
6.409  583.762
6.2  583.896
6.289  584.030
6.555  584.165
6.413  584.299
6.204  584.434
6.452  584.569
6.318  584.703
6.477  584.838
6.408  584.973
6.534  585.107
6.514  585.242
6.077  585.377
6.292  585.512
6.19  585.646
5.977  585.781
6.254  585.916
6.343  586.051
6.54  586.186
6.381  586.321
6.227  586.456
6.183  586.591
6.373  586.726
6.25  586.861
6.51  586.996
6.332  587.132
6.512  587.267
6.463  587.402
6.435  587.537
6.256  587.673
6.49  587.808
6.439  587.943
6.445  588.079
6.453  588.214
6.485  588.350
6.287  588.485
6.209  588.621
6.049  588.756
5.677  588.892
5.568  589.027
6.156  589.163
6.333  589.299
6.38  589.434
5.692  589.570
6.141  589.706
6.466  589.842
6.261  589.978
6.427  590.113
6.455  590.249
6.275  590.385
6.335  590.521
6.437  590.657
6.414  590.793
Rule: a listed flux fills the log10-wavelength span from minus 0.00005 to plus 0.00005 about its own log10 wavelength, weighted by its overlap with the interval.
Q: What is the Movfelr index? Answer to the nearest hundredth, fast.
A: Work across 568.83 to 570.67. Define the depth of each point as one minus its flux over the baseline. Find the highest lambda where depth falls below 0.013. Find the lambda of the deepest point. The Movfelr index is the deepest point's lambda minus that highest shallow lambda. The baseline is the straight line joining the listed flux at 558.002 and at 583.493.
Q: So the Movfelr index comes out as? 0.13 nm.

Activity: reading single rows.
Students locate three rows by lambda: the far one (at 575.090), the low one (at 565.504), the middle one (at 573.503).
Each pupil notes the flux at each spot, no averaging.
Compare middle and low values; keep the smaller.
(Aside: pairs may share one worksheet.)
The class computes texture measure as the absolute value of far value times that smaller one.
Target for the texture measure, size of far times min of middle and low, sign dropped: 42.1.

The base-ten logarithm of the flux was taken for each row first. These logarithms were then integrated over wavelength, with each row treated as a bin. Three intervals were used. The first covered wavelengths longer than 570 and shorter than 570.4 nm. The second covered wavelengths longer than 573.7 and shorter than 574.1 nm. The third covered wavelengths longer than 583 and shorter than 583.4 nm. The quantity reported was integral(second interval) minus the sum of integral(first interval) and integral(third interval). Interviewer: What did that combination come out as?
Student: -0.319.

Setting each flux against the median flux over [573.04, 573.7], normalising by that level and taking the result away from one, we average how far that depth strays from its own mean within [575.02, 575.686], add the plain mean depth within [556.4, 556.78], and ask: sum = -0.037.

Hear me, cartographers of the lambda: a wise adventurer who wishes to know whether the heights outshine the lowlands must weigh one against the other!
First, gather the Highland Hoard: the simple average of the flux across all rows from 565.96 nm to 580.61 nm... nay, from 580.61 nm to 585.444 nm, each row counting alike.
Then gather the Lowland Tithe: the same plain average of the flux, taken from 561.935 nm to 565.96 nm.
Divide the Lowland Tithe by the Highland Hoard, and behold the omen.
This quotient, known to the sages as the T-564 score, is 1.01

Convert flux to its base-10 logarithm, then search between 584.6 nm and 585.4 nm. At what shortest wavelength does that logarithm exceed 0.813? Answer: 585.107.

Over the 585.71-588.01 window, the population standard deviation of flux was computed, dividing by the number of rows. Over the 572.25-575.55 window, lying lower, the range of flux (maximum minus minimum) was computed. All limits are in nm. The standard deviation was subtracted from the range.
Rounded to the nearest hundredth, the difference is 0.52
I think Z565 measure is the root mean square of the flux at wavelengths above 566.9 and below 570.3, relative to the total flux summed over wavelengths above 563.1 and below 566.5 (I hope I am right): 0.0389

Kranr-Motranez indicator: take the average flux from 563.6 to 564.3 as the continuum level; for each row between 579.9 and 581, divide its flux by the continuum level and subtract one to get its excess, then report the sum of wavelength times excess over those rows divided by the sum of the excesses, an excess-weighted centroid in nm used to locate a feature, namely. 580.47 nm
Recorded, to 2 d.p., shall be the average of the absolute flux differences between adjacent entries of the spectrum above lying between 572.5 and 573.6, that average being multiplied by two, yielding 0.20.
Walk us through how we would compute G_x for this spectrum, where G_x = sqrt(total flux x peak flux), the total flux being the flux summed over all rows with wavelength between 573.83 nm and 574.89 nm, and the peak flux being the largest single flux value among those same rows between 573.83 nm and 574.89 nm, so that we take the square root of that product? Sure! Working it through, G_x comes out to 18.7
